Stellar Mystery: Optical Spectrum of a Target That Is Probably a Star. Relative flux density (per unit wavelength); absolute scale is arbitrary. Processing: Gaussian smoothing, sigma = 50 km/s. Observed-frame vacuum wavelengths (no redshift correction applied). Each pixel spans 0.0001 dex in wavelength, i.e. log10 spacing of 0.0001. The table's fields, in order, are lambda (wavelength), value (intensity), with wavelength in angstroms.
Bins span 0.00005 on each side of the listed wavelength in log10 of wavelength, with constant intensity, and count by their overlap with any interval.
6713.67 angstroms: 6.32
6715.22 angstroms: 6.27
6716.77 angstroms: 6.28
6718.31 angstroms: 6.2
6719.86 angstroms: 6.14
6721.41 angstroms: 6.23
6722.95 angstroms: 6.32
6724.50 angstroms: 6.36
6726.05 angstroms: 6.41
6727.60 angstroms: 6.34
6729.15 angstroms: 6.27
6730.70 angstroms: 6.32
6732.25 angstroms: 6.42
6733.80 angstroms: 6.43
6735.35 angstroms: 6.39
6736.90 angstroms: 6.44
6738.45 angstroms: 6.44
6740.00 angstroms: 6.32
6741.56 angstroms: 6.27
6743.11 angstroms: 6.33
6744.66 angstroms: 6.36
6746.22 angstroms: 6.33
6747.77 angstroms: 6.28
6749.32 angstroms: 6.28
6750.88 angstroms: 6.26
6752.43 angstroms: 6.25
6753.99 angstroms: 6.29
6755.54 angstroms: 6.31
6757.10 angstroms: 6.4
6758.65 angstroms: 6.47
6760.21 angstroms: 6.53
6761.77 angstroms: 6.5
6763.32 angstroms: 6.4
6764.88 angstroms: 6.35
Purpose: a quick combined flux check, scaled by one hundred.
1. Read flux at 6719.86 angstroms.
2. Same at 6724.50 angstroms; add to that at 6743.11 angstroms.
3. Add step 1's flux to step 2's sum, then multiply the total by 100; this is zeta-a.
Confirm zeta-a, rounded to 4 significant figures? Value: 1883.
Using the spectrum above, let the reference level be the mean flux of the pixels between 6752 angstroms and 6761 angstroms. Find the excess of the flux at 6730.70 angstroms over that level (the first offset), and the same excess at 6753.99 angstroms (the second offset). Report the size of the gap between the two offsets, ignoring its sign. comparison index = 0.030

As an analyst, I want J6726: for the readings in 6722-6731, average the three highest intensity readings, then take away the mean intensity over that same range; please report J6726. 0.033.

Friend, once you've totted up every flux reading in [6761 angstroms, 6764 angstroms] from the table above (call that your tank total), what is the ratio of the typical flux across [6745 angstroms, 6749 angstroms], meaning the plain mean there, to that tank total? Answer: 0.489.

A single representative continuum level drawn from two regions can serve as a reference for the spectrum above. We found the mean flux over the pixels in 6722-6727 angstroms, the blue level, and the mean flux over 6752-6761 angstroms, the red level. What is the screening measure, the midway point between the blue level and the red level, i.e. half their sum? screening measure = 6.37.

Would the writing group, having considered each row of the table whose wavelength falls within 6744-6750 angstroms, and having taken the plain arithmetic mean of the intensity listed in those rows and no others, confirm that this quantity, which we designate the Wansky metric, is 6.31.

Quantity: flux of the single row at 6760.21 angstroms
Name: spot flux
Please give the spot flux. 6.53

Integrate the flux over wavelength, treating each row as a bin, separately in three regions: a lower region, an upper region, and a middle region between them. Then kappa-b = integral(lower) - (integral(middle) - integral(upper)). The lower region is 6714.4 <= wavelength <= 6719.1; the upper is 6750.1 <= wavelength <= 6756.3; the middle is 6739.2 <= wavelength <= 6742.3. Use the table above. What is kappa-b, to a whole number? 49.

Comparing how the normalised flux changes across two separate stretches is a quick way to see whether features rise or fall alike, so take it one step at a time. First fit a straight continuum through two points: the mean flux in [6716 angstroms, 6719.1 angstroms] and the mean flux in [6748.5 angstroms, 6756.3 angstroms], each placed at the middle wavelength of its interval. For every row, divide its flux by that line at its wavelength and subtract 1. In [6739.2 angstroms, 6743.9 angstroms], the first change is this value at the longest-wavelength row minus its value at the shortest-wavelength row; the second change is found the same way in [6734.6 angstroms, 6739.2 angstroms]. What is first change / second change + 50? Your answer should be 50.1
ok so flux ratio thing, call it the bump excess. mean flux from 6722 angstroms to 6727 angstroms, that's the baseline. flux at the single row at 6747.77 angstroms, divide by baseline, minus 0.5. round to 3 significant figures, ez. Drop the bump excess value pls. 0.487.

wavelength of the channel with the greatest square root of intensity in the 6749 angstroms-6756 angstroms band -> 6755.54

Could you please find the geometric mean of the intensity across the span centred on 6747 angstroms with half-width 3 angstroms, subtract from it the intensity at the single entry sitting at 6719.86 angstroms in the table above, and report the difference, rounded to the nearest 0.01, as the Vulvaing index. 0.17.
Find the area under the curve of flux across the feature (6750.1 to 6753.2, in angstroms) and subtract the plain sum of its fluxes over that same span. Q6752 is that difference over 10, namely 0.69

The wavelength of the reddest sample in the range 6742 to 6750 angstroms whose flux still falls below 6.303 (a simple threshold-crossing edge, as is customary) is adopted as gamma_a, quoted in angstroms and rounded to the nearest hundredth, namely 6749.32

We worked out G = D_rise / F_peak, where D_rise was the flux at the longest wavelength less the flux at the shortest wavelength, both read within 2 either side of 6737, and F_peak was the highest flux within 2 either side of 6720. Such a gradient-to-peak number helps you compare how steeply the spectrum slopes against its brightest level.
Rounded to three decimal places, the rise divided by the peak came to 0.008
